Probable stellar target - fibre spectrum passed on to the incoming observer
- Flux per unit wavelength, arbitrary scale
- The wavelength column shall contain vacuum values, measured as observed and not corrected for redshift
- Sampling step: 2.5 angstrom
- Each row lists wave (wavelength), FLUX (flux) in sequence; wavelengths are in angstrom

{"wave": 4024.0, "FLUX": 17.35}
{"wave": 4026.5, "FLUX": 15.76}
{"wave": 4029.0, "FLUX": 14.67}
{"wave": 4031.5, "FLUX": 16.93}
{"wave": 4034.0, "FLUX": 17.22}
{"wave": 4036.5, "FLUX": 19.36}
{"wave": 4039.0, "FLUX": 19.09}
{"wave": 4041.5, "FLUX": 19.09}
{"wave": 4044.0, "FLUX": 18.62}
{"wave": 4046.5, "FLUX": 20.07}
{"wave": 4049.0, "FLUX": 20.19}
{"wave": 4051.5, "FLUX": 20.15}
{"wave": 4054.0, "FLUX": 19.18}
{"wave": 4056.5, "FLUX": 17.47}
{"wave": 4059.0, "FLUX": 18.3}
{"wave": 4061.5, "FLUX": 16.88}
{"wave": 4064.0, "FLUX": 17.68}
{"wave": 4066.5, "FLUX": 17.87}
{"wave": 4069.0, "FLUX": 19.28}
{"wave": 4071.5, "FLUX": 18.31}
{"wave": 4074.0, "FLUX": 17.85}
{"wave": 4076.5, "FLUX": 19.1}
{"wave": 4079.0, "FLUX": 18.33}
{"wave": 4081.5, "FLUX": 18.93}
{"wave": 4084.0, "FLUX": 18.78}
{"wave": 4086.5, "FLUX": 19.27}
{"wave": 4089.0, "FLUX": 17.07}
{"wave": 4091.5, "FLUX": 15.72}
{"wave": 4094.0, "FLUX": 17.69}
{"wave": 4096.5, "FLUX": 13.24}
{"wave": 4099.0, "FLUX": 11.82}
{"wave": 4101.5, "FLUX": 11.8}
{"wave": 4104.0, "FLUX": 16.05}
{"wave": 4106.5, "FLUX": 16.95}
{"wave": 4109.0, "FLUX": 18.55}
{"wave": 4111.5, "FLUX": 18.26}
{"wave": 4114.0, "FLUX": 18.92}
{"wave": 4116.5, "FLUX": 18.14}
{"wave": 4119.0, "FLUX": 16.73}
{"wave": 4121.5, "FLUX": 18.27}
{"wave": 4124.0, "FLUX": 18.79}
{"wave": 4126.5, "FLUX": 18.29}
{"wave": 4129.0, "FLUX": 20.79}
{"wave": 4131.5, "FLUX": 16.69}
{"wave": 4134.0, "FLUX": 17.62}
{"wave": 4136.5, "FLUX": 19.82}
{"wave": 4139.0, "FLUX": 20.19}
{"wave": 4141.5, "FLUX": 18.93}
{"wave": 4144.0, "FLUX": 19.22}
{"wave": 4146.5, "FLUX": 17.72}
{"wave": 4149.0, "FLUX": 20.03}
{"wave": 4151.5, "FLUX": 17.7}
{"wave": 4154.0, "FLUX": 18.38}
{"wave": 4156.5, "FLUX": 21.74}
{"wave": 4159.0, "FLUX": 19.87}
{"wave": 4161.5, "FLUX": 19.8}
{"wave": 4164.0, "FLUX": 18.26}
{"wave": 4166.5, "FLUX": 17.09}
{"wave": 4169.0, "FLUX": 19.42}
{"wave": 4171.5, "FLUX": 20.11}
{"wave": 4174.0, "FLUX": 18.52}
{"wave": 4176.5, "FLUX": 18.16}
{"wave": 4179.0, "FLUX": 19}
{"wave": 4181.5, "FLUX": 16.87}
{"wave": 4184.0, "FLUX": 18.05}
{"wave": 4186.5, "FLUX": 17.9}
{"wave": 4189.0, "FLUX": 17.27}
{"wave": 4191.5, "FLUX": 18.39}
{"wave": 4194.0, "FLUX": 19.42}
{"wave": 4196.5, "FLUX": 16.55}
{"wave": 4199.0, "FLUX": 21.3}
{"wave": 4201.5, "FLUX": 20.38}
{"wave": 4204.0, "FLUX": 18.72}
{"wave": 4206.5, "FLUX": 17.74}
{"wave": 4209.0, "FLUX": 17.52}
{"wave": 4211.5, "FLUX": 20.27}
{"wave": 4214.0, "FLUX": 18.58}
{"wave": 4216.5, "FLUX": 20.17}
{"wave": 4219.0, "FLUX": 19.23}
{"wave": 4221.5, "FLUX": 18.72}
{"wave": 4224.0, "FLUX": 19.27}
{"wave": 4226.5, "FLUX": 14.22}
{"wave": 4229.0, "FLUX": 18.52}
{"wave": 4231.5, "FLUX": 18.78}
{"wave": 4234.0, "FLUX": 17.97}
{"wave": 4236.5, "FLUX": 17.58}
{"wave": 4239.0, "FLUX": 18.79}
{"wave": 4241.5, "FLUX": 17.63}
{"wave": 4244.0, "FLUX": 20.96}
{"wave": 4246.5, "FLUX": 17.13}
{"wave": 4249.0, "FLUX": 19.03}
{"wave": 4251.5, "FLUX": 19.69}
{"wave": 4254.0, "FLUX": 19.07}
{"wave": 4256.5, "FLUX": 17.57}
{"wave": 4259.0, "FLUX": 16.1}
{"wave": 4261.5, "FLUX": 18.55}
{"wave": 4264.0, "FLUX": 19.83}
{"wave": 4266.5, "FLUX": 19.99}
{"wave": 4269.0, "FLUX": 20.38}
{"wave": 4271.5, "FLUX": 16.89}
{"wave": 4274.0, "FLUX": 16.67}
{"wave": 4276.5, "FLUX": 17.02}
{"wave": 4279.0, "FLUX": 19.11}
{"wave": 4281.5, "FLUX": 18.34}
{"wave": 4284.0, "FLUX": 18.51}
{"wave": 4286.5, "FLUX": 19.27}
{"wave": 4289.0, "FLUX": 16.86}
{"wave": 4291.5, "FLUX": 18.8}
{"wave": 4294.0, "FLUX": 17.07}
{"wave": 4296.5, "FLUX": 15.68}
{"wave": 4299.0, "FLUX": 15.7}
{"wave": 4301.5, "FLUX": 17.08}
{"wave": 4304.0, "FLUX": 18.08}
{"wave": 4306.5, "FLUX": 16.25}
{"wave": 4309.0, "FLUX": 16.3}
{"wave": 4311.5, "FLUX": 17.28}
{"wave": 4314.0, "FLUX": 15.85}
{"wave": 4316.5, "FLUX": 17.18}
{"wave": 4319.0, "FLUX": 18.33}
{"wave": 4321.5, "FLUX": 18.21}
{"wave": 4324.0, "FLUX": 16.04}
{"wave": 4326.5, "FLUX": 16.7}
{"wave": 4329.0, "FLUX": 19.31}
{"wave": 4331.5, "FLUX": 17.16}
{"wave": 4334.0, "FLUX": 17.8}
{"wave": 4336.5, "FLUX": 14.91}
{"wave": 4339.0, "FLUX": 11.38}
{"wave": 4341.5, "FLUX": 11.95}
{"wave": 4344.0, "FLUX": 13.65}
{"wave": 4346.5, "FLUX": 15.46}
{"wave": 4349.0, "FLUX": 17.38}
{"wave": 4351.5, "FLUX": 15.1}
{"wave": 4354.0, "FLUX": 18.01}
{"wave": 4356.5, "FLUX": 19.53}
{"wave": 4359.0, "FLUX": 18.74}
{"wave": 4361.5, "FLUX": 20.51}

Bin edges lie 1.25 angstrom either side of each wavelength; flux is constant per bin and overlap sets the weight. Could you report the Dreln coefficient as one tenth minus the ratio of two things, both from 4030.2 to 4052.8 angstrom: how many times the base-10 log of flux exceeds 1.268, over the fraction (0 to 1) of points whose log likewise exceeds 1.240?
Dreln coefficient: -8.9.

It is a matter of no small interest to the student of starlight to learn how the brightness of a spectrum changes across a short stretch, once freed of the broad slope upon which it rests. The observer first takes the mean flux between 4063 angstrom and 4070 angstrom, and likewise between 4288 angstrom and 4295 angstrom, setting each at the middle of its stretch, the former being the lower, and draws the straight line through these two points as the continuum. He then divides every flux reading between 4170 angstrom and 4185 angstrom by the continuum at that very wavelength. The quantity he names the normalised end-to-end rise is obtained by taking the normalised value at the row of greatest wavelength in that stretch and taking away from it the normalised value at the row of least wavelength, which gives -0.11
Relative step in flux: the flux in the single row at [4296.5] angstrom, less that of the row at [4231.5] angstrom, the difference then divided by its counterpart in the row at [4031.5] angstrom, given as -0.18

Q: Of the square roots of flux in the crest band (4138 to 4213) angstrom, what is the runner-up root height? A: 4.62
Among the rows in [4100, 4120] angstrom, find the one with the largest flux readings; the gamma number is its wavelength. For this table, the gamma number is 4114.0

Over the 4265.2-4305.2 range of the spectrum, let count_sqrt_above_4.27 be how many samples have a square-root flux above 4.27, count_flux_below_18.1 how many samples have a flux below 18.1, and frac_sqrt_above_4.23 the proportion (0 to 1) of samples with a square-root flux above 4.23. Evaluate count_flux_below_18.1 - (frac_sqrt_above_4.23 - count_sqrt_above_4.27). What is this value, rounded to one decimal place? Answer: 15.5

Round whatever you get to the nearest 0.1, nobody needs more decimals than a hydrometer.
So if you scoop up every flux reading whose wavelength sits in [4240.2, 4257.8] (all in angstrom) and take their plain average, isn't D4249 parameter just 18.7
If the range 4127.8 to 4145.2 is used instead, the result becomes 19.0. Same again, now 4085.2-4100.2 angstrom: 15.8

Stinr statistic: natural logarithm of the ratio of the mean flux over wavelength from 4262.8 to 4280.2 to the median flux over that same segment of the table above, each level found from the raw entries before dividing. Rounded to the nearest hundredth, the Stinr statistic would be -0.03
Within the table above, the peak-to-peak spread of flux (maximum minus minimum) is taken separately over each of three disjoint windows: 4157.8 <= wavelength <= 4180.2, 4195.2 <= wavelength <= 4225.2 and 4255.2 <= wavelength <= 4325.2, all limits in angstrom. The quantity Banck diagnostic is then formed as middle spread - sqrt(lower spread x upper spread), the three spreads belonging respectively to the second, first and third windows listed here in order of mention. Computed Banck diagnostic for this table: 1.0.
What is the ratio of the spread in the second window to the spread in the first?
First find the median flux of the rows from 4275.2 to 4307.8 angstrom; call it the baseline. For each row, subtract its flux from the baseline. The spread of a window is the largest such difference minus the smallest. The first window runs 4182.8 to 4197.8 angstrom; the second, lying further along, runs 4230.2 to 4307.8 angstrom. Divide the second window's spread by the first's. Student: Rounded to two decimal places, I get 1.84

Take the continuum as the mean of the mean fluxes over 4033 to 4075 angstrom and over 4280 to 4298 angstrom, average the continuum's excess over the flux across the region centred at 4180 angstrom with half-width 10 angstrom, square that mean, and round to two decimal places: 0.00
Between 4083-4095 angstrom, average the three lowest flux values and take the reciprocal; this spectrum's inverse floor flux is 0.059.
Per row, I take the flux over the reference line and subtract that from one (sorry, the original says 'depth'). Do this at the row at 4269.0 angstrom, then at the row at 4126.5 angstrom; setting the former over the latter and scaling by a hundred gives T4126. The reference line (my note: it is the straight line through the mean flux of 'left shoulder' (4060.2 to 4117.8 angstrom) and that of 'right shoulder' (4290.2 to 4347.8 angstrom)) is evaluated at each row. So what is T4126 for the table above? 331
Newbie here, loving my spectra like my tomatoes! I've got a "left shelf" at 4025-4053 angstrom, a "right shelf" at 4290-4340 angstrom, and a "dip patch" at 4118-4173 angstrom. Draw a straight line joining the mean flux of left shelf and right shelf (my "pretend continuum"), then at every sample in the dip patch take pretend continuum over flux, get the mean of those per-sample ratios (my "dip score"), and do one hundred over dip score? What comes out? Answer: 106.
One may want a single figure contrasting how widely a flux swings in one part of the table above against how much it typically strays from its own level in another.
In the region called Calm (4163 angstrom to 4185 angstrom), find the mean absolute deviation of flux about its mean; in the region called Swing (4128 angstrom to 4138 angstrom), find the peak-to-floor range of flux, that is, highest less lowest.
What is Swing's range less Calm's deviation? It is 3.3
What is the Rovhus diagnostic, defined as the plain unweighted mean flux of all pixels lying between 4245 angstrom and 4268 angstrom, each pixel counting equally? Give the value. 18.6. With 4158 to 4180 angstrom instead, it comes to 18.9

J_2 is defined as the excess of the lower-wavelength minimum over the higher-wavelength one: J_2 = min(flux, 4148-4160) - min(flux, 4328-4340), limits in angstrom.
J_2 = 6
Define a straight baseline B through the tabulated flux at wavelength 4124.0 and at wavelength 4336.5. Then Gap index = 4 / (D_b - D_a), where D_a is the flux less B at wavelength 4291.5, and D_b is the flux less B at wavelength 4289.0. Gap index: -2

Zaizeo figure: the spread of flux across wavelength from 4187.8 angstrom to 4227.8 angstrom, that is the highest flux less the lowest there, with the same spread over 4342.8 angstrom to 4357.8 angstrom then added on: 13.0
